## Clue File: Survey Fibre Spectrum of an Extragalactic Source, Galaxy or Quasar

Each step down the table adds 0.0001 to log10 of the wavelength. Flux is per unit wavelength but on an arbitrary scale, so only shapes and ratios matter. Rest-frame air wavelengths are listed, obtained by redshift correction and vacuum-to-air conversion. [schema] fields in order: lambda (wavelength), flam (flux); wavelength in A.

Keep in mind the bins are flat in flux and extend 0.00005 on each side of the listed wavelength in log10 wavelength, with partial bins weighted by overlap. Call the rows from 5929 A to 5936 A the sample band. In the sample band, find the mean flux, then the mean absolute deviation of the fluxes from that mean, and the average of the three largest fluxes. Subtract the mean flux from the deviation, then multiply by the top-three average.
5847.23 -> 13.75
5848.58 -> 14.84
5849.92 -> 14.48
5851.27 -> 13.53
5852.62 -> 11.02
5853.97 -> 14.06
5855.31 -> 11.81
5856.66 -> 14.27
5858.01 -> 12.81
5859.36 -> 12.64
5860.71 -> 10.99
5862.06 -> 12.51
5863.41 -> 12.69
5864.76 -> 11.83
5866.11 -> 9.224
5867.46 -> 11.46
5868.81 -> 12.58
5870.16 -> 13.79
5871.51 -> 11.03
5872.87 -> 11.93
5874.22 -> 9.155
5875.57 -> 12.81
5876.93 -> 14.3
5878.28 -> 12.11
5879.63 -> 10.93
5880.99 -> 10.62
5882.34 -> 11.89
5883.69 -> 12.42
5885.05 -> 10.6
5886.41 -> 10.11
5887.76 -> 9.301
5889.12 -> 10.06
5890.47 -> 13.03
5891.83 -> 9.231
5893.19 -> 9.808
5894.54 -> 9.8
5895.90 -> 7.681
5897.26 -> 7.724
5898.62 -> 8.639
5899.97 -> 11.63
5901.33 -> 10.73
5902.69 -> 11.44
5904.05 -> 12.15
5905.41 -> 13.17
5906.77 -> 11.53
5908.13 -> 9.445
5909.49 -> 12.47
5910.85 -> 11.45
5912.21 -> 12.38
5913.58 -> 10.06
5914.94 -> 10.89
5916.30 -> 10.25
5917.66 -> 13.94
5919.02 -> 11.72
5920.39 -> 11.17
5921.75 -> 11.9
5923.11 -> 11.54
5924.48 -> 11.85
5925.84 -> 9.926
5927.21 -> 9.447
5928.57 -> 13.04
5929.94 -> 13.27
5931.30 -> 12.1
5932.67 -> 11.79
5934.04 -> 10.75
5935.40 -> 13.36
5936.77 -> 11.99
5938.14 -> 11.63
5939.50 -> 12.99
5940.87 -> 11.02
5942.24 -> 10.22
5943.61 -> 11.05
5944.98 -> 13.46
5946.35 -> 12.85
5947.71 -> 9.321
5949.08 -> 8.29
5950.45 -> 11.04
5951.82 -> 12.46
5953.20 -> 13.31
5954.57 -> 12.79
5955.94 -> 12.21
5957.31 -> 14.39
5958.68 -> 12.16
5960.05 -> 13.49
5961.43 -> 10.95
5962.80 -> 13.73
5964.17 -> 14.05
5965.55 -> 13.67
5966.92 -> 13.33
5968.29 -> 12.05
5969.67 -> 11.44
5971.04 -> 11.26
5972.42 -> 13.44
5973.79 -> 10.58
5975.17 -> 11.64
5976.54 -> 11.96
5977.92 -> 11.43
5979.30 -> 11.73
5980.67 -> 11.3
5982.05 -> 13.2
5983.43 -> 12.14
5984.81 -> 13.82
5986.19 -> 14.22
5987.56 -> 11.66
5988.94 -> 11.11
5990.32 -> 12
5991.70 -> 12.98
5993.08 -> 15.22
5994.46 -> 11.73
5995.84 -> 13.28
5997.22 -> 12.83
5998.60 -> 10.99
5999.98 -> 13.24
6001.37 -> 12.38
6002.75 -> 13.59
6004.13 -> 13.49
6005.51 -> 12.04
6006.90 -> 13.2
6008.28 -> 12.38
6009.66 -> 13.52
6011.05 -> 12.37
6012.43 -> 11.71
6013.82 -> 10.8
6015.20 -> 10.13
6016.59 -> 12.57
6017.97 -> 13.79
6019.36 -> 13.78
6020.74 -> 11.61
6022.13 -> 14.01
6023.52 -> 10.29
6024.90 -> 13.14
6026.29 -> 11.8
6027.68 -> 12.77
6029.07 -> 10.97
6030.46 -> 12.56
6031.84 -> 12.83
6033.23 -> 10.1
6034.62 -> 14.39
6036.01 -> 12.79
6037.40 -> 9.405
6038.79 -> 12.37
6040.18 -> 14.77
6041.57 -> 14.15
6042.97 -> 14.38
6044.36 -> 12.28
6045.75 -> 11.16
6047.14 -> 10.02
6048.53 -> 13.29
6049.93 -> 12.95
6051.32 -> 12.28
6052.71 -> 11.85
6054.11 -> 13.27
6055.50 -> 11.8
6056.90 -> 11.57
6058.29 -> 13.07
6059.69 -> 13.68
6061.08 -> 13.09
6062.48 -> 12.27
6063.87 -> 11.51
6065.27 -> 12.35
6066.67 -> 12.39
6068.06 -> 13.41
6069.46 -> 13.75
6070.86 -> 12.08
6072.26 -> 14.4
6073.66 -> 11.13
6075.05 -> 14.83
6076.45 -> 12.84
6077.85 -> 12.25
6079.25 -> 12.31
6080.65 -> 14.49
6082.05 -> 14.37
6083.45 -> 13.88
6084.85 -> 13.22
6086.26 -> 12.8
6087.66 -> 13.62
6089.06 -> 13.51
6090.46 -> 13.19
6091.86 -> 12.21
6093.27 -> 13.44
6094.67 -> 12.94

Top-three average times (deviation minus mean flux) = -147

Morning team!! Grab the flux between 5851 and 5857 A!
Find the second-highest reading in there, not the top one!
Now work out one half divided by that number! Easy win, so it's 0.036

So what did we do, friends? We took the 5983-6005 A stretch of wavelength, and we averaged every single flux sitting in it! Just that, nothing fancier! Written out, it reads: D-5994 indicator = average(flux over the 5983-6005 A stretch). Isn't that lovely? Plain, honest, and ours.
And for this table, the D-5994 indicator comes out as 12.8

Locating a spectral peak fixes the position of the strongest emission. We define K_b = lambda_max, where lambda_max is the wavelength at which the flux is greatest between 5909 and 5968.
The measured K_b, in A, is 5957.31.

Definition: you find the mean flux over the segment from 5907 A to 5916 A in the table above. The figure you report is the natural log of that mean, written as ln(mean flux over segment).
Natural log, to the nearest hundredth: 2.41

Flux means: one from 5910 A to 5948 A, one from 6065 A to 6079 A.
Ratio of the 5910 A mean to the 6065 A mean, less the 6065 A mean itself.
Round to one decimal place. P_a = -12.0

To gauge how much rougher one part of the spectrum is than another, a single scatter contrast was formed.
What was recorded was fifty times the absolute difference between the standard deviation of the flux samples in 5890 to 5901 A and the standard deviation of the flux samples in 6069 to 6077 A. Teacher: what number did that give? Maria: 22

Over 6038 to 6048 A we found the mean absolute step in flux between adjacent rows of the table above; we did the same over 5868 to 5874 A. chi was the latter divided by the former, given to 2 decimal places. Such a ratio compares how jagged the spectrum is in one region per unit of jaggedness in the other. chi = 1.28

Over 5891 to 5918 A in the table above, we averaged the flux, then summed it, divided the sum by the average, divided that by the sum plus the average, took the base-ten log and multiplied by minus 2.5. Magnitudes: 2.63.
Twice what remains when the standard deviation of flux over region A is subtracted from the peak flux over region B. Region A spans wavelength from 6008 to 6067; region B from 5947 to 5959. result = 26.2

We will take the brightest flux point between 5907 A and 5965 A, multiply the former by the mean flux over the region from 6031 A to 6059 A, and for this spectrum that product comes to 179.0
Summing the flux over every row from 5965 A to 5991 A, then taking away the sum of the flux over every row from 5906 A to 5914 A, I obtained 165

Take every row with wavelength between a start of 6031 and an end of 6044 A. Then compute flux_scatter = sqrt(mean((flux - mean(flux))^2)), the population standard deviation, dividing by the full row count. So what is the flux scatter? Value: 1.82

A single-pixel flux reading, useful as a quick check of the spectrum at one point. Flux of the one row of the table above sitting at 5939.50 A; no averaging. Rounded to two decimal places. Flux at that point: 12.99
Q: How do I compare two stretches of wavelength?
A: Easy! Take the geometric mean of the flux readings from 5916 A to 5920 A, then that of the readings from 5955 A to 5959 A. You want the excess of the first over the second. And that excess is -1.0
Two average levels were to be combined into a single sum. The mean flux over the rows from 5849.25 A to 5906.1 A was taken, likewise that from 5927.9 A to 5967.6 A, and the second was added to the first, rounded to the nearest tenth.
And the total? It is 23.7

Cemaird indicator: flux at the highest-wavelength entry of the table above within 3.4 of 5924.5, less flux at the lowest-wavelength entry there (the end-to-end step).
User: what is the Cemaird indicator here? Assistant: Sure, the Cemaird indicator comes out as -2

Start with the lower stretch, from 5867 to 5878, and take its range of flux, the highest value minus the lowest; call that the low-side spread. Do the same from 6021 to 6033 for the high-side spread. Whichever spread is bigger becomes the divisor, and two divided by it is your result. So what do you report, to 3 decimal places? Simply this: 0.389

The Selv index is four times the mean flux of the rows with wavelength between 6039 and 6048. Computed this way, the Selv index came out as 51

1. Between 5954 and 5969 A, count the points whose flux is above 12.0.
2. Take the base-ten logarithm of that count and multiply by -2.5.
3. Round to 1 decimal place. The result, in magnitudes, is -2.5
